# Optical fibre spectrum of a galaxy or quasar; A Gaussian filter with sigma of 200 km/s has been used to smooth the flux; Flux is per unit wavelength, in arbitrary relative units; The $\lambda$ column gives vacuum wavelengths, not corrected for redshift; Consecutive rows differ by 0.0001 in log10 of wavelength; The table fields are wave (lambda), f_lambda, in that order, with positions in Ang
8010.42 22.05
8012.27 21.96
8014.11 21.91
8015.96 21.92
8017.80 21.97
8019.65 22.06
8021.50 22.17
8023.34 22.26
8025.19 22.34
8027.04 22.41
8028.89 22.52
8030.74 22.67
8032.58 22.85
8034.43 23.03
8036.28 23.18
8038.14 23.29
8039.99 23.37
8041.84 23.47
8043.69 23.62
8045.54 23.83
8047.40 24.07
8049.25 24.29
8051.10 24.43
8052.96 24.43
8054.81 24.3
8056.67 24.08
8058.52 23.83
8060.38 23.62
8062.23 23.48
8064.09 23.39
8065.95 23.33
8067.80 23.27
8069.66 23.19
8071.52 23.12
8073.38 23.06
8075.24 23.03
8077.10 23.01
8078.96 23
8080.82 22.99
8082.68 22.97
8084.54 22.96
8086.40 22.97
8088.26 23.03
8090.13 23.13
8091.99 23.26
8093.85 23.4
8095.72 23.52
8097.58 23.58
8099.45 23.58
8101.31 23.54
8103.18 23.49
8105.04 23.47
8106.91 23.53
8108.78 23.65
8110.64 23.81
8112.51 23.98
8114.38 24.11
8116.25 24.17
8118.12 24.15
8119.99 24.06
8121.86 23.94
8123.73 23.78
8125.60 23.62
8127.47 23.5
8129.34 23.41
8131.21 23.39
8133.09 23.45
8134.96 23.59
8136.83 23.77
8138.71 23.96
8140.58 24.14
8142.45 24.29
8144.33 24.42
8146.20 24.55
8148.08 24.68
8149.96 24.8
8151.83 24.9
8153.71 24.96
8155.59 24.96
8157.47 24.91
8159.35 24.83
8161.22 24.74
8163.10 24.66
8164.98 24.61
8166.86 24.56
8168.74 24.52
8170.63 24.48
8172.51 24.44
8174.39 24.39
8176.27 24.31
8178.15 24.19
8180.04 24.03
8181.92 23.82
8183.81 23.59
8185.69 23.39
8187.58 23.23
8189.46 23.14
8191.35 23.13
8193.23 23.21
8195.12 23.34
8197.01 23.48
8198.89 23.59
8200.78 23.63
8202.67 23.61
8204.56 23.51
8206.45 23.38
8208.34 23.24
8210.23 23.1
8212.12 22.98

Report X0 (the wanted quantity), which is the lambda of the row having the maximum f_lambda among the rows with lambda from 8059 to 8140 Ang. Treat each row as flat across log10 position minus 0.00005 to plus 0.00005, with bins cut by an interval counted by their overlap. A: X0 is 8116.25 Ang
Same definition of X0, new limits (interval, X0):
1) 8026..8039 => 8038.14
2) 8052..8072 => 8052.96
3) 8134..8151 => 8149.96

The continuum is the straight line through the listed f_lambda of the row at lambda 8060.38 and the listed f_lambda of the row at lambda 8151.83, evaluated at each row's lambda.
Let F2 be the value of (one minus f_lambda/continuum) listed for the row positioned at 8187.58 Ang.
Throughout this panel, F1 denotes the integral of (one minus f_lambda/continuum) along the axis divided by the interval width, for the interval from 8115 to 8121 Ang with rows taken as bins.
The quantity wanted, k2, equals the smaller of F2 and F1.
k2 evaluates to 0.012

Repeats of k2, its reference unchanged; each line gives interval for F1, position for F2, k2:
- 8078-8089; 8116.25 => 0.010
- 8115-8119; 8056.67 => -0.022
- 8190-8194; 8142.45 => 0.019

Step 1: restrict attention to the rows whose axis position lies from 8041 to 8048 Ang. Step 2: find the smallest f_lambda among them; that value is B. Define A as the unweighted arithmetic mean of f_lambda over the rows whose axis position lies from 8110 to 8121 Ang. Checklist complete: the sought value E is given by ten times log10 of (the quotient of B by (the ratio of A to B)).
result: 13.6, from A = 24.0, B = 23.47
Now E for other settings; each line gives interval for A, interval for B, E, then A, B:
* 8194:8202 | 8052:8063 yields 13.7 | 23.5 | 23.48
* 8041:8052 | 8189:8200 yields 13.5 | 24.0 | 23.13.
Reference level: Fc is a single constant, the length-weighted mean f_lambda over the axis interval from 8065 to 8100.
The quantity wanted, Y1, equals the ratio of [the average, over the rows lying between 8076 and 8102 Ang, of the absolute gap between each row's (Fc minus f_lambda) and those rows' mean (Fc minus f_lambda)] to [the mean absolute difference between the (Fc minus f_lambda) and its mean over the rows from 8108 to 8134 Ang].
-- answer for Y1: 0.9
